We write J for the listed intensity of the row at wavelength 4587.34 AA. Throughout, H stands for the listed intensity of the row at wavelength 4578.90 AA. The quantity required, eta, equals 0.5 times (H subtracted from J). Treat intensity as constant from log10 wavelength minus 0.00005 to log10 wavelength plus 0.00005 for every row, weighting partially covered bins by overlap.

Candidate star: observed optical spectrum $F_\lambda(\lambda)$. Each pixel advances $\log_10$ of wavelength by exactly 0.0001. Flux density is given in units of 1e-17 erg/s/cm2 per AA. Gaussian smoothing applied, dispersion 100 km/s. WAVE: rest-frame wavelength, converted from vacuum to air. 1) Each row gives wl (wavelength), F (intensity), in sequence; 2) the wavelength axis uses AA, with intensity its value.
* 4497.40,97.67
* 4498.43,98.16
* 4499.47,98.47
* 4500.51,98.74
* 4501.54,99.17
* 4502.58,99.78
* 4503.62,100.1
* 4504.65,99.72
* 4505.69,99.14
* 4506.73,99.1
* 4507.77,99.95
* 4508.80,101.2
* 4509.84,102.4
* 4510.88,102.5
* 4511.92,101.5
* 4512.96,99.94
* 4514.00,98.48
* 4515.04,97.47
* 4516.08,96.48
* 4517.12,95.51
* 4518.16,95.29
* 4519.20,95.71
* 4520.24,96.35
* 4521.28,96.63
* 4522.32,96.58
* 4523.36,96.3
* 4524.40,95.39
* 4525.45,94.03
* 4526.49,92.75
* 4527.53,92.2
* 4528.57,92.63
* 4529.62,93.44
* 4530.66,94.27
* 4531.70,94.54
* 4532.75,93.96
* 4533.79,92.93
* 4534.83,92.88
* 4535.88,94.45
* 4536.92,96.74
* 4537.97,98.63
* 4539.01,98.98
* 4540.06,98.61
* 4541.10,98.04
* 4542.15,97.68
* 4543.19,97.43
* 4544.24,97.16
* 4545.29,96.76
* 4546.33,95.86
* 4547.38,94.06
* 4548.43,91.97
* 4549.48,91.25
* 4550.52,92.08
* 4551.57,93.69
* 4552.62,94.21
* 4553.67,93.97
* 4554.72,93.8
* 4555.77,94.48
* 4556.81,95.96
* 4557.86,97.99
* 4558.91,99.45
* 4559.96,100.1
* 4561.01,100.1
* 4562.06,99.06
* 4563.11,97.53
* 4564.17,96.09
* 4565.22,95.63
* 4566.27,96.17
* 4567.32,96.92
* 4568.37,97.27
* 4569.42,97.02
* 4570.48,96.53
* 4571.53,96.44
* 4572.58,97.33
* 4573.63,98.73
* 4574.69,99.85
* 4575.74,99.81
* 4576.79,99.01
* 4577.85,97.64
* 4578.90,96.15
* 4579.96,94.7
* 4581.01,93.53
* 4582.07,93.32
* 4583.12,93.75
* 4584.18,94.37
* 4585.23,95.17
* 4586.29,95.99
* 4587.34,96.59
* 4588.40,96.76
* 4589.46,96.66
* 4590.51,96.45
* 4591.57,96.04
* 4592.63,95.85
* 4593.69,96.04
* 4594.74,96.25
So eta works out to 0.2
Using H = 96.15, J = 96.59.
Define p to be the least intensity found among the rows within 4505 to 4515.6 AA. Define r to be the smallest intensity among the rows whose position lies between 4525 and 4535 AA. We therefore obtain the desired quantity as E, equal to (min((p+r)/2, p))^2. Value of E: 8994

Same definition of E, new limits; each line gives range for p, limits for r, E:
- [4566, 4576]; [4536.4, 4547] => 9219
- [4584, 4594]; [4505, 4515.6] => 8906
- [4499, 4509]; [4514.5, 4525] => 9386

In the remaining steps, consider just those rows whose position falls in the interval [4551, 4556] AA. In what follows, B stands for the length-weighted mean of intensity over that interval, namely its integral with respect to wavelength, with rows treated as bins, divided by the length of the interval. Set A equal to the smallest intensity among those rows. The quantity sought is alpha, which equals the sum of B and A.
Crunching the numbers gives 188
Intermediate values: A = 93.69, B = 94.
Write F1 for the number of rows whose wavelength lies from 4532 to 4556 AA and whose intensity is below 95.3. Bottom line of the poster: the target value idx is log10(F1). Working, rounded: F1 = 13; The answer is 1.11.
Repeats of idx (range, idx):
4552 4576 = 0.60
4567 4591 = 0.78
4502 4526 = 0.30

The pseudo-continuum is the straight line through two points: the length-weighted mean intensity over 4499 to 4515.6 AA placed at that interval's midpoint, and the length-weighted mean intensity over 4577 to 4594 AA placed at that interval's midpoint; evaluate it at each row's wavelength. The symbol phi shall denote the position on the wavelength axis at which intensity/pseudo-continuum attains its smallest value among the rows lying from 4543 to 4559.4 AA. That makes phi 4549.48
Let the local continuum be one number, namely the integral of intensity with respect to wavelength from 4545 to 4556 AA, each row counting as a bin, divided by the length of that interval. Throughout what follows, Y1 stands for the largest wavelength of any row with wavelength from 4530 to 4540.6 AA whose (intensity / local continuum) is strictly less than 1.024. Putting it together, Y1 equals 4535.88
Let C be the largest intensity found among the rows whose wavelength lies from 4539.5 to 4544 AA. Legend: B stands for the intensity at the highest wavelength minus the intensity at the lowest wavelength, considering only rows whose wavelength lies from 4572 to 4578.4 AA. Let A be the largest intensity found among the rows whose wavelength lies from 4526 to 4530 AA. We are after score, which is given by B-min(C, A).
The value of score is -93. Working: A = 93.44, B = 0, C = 98.61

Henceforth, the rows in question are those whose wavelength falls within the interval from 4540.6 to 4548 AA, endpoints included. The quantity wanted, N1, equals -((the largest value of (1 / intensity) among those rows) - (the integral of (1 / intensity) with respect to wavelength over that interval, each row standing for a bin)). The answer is 0.07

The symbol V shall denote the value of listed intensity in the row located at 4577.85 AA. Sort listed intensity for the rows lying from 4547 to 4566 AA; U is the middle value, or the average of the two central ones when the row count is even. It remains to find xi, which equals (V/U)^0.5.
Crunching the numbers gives 1.01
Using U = 95.1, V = 97.64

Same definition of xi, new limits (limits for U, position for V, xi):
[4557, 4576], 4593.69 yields 0.99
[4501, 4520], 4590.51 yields 0.98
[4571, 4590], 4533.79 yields 0.98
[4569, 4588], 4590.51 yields 1.00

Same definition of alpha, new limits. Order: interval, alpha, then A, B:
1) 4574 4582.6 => 190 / 93.32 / 97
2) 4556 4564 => 194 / 95.96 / 98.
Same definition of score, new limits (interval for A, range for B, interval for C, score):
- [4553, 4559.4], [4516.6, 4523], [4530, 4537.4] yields -96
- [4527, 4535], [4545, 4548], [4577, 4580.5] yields -97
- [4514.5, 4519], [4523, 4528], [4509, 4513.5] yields -102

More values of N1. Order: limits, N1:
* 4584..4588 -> 0.03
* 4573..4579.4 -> 0.05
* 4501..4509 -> 0.07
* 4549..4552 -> 0.02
